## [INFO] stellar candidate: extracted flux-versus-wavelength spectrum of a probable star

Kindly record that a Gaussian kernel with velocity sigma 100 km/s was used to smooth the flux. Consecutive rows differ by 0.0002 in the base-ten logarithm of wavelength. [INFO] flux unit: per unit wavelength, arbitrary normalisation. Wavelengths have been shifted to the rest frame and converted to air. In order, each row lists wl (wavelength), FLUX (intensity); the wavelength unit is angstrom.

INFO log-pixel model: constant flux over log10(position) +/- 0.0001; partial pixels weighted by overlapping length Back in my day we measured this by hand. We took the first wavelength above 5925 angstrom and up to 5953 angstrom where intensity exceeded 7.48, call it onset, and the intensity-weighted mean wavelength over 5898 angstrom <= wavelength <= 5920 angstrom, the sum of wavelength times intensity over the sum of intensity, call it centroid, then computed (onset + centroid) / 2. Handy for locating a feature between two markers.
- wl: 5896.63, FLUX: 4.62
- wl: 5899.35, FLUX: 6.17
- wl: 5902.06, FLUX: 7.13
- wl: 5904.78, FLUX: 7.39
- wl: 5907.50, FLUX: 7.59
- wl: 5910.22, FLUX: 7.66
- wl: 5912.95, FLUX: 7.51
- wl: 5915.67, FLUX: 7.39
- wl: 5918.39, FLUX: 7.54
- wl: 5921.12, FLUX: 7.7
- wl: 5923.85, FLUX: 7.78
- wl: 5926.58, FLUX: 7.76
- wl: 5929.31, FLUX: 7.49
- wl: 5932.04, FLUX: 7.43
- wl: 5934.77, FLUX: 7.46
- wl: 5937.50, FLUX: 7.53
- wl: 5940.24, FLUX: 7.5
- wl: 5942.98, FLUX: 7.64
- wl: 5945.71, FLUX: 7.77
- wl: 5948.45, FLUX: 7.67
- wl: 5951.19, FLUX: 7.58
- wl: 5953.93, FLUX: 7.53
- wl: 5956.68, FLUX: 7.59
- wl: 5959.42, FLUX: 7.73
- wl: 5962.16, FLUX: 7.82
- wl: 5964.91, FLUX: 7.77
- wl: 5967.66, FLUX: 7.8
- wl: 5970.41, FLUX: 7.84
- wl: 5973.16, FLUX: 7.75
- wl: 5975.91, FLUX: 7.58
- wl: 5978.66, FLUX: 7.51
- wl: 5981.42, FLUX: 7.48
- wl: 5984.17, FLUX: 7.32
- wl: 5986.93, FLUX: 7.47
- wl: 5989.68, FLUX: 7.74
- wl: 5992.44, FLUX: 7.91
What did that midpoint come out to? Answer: 5917.9 angstrom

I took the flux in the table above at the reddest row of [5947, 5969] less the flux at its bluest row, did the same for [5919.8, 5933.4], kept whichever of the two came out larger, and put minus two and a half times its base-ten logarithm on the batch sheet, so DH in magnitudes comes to 2.2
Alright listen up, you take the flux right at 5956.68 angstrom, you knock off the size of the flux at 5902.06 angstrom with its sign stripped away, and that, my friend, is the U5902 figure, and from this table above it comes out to 0.46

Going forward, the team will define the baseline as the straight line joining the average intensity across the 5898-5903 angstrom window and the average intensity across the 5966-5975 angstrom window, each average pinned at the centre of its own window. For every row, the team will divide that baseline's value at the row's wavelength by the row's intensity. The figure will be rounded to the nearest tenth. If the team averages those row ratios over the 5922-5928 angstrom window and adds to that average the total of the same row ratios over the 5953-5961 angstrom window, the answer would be 3.9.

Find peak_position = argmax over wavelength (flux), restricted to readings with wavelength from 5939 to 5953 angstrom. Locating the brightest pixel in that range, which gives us 5945.71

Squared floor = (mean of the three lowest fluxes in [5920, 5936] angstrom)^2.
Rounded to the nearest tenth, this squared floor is 55.7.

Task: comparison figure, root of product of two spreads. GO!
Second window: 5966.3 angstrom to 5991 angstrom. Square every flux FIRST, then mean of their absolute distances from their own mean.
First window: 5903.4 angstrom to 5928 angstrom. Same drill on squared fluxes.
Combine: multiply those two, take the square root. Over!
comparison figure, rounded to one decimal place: 2.1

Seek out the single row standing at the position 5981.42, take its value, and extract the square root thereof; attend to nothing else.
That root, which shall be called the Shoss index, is 2.73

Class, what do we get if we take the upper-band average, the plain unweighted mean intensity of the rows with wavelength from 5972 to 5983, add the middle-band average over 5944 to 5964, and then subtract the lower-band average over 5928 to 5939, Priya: 7.77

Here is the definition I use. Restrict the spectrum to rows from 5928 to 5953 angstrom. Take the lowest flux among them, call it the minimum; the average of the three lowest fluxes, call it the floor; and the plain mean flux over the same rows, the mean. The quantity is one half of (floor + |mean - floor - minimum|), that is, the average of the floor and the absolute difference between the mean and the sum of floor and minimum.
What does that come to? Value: 7.39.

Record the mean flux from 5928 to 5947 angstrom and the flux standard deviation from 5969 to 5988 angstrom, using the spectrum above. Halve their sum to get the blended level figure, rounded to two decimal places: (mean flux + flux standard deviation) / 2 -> 3.86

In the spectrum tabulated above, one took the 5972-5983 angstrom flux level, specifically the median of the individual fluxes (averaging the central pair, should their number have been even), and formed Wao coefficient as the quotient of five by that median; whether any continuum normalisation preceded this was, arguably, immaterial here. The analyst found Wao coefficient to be 0.663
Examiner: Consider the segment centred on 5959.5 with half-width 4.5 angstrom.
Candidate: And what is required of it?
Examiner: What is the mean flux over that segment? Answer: 7.71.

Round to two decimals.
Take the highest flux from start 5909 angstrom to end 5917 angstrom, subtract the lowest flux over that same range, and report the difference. 0.27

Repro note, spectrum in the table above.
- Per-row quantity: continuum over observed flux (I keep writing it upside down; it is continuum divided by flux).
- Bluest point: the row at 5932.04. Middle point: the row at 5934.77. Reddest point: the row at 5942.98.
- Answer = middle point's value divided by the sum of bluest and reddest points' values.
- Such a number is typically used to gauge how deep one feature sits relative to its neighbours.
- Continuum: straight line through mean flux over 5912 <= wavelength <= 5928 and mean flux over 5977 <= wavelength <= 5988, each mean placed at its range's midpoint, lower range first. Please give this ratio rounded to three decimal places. 0.505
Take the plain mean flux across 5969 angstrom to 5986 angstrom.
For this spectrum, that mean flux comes 7.58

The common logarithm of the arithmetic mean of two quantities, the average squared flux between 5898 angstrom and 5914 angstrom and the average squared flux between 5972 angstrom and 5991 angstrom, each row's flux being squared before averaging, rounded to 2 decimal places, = 1.74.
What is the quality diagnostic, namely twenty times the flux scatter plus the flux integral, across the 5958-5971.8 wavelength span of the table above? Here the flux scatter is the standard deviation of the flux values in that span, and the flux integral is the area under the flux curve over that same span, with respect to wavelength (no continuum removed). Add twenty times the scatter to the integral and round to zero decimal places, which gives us 108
